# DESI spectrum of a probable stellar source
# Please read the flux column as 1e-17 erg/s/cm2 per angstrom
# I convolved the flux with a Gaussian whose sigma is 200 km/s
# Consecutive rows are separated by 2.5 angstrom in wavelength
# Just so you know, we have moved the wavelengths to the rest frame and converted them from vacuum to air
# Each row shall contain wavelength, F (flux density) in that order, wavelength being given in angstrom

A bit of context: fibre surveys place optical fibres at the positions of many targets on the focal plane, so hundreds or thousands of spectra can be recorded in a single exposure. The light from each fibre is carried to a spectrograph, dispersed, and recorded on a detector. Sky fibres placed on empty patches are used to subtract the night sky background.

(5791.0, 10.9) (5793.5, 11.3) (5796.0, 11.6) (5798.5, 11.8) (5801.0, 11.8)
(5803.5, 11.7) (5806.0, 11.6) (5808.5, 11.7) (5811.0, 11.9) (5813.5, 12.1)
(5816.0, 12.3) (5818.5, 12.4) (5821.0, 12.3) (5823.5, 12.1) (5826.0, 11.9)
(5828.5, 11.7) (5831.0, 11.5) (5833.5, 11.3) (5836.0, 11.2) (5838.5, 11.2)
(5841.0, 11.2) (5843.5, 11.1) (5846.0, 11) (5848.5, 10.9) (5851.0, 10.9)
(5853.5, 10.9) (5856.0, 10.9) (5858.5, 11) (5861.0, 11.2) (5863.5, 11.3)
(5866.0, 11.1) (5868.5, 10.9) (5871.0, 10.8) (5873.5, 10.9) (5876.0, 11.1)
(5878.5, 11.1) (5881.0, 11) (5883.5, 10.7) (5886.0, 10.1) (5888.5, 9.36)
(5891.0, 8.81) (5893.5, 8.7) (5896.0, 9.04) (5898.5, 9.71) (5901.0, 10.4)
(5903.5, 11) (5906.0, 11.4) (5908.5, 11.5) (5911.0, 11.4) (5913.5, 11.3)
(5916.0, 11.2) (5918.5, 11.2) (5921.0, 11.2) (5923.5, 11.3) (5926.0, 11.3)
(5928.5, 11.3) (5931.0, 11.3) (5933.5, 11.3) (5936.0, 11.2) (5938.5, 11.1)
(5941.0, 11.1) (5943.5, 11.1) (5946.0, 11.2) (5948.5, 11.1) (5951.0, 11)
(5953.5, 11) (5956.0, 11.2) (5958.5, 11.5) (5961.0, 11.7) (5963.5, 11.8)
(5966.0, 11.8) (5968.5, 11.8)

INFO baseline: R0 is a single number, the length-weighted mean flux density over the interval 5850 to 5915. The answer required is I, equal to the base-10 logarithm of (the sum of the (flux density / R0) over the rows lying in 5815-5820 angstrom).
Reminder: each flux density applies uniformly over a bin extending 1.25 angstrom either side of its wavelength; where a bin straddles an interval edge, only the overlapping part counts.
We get 0.366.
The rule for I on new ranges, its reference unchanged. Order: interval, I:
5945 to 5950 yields 0.322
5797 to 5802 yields 0.346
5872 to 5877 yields 0.316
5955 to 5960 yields 0.329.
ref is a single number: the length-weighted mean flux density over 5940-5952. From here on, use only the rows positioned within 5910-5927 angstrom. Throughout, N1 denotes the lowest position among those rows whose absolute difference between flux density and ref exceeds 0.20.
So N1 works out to 5911.0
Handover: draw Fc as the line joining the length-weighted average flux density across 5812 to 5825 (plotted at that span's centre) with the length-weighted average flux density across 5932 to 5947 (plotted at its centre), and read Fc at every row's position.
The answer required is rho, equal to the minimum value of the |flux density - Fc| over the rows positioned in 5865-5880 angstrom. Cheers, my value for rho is 0.60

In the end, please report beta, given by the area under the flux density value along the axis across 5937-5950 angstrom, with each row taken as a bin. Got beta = 145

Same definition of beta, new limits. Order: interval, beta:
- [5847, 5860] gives 142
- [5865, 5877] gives 131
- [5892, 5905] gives 127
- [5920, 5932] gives 135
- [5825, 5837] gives 138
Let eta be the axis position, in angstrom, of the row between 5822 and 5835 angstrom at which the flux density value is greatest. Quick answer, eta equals 5823.5 angstrom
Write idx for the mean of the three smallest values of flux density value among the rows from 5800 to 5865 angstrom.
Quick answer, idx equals 10.9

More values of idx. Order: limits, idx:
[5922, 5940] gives 11.2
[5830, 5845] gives 11.2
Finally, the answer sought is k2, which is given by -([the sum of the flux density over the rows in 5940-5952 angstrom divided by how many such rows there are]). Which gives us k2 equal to -11.1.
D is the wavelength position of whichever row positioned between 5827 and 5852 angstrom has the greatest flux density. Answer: 5828.5 angstrom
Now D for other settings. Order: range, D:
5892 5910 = 5908.5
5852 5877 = 5863.5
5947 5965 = 5963.5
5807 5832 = 5818.5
